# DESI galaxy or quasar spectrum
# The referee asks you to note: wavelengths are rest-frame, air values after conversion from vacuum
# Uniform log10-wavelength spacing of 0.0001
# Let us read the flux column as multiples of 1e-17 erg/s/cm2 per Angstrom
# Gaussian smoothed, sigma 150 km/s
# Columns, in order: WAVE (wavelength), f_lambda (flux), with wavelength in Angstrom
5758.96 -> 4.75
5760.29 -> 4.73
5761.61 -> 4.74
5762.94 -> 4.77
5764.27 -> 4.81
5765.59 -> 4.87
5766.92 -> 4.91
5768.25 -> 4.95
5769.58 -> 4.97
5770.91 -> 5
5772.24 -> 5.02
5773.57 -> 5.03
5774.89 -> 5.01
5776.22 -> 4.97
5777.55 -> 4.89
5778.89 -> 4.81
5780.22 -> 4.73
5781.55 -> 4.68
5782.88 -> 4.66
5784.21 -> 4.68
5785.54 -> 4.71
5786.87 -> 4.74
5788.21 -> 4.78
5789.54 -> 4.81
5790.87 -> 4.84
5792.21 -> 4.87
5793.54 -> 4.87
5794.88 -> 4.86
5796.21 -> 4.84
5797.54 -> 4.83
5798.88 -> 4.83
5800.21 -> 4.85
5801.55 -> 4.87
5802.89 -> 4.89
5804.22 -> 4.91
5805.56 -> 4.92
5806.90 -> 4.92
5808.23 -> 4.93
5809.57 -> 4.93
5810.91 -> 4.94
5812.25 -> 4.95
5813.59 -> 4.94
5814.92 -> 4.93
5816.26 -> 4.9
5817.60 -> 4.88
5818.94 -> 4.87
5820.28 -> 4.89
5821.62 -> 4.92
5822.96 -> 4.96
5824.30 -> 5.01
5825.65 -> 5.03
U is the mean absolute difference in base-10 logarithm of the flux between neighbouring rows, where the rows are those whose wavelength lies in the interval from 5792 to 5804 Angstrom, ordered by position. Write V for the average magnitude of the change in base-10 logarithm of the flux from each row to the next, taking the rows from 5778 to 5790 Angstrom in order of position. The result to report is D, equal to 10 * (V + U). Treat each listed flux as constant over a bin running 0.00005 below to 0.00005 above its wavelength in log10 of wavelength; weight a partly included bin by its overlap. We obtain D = 0.046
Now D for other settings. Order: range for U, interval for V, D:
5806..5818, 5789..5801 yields 0.024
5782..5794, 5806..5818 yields 0.035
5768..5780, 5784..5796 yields 0.056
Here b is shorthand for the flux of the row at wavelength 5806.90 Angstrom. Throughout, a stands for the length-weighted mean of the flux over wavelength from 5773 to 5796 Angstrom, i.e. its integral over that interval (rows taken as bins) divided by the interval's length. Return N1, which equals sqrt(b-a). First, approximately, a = 4.82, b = 4.92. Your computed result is 0.32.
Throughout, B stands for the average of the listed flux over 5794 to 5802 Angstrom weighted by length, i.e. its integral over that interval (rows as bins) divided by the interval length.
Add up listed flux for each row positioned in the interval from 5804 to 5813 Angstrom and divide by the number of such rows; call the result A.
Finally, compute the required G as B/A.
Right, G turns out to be 0.98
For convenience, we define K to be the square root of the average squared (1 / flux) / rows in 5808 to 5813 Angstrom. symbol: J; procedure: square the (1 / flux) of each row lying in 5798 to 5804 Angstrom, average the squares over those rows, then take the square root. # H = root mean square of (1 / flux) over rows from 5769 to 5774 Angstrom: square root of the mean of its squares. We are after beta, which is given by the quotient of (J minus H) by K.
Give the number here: 0.03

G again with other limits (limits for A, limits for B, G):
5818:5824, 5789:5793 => 0.99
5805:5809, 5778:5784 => 0.96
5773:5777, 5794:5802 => 0.97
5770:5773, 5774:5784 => 0.96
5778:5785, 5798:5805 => 1.03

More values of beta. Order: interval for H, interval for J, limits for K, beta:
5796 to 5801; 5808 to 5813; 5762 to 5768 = -0.02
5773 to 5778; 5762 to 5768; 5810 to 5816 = 0.03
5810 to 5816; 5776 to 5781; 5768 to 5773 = 0.02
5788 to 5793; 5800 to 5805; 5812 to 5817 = -0.01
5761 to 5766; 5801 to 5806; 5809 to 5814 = -0.02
